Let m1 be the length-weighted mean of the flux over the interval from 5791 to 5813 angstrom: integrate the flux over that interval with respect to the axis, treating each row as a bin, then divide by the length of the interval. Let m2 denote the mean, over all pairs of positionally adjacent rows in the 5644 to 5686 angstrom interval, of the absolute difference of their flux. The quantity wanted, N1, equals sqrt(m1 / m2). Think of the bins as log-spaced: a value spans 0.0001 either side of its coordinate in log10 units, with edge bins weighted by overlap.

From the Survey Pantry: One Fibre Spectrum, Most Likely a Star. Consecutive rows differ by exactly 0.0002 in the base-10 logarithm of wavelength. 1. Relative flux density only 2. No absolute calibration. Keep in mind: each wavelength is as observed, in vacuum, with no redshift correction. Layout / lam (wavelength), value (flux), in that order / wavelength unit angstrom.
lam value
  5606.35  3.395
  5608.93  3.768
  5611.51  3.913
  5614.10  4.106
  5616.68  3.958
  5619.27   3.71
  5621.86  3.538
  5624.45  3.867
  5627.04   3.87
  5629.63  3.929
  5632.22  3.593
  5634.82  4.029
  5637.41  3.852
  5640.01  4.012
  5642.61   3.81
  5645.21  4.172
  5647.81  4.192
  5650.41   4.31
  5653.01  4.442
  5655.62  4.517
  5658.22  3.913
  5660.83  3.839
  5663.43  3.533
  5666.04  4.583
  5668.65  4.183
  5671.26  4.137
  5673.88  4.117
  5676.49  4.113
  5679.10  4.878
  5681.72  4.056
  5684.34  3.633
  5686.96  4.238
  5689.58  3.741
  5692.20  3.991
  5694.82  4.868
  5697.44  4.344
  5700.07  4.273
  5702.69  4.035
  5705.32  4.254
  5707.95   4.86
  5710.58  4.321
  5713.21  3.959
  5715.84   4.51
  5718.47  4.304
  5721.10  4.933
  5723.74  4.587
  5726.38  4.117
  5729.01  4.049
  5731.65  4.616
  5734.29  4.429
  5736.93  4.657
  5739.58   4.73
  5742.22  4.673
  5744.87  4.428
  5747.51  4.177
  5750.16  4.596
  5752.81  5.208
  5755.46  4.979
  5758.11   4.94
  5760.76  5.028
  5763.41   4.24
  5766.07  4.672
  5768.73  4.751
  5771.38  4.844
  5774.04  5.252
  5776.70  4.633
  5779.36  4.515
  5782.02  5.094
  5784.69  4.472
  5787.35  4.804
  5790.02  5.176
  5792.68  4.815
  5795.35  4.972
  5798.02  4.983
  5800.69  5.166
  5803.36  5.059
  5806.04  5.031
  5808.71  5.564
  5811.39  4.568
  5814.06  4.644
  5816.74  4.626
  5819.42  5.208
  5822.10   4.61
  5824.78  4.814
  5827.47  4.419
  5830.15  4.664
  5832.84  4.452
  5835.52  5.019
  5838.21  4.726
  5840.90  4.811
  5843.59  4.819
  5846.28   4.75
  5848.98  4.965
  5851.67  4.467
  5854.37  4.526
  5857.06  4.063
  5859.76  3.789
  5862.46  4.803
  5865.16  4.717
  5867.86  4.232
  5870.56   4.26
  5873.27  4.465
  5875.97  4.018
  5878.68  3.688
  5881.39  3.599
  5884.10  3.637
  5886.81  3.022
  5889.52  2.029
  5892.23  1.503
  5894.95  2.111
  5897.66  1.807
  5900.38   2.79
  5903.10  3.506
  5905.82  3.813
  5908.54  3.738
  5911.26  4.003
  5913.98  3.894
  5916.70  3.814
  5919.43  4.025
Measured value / 3.94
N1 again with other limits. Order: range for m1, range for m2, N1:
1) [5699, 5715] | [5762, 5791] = 3.43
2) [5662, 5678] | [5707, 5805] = 3.60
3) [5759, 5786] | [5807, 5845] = 3.80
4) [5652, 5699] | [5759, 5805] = 3.56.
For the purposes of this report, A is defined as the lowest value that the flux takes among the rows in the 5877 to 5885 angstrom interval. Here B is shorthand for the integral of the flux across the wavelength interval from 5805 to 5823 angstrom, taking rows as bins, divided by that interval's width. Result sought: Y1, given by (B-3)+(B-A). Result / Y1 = 3.2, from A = 3.599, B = 4.9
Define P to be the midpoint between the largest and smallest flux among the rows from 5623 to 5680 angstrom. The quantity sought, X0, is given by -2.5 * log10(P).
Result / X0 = -1.56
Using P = 4.21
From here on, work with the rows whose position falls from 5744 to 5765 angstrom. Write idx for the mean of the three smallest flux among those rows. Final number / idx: 4.3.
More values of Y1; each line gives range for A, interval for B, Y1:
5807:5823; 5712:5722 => 1.3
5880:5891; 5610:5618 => 2.9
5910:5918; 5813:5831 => 2.6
